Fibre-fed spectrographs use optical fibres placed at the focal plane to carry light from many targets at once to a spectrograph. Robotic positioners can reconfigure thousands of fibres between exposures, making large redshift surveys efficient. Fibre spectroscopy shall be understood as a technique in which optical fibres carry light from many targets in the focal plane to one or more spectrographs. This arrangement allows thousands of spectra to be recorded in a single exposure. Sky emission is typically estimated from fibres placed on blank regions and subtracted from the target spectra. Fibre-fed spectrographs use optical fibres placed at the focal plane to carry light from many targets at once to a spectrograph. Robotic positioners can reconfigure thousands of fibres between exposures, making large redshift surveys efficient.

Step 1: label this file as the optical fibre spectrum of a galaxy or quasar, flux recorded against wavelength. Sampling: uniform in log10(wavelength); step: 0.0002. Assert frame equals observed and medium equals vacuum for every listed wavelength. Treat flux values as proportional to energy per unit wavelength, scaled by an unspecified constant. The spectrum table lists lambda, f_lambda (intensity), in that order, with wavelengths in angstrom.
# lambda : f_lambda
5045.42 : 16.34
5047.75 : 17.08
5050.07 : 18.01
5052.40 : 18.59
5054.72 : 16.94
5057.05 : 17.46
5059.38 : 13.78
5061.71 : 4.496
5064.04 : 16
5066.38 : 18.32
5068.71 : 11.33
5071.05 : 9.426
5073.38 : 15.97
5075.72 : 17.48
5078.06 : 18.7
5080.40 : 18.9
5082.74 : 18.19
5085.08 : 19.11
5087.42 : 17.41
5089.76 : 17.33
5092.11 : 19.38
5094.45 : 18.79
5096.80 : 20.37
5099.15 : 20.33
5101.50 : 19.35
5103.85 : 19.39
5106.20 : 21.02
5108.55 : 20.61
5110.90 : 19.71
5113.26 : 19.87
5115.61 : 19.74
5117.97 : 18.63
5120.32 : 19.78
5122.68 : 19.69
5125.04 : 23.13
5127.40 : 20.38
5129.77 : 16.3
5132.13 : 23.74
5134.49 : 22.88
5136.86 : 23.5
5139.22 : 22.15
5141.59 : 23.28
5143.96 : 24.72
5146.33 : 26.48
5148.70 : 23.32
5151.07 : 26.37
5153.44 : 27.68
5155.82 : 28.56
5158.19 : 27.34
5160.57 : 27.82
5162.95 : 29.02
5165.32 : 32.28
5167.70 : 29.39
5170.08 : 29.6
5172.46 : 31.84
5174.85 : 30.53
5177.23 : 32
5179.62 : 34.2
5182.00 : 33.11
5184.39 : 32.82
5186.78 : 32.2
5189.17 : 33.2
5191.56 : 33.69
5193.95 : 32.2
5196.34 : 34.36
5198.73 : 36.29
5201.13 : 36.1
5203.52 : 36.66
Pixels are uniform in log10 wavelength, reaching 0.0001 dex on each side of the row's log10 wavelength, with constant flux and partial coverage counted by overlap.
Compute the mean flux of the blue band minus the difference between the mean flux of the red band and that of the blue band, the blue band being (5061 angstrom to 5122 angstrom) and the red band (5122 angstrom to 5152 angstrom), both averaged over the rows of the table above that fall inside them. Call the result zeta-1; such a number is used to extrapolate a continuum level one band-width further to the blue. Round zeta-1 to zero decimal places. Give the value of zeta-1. 13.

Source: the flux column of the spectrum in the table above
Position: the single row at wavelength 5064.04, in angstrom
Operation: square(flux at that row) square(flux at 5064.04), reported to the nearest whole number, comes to 256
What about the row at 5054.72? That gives 287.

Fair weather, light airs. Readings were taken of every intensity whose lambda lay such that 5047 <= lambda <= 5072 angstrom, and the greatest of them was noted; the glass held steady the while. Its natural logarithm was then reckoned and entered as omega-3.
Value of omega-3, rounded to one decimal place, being 2.9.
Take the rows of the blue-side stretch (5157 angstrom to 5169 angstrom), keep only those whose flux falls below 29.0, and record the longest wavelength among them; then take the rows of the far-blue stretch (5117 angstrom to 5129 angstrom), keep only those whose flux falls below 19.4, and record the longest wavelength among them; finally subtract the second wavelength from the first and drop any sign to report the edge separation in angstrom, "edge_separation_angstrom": 42.6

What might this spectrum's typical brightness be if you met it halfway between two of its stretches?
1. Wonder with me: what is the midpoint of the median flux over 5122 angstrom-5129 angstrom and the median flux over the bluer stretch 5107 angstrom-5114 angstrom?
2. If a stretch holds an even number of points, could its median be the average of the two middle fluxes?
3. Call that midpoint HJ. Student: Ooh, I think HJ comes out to 20.1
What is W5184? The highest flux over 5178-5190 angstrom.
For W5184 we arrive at 34.2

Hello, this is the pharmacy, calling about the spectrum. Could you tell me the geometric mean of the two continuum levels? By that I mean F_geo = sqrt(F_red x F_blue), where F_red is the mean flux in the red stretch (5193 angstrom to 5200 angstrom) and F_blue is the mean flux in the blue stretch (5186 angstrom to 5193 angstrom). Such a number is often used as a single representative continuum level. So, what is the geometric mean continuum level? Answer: 34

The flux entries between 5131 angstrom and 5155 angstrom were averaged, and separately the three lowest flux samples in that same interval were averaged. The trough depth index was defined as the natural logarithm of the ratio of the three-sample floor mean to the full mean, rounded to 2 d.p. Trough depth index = -0.07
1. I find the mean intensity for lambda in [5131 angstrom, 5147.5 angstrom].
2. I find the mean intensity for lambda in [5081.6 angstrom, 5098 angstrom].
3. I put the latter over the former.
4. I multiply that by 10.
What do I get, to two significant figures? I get 7.8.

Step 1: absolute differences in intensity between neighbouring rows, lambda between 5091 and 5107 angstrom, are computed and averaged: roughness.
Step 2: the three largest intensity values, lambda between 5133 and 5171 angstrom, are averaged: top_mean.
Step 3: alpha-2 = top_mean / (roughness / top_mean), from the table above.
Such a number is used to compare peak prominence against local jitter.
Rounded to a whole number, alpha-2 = 1143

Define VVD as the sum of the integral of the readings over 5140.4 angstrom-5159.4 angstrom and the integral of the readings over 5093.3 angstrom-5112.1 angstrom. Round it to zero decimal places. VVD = 868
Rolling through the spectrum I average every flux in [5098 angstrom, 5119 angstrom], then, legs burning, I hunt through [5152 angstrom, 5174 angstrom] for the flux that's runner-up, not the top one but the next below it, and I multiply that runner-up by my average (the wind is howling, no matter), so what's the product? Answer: 632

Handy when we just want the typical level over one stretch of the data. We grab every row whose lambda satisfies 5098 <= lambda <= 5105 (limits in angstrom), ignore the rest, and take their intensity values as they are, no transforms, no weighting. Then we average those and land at 20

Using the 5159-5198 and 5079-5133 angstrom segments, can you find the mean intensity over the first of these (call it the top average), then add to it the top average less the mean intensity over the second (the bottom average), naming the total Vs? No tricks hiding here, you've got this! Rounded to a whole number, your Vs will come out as 44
